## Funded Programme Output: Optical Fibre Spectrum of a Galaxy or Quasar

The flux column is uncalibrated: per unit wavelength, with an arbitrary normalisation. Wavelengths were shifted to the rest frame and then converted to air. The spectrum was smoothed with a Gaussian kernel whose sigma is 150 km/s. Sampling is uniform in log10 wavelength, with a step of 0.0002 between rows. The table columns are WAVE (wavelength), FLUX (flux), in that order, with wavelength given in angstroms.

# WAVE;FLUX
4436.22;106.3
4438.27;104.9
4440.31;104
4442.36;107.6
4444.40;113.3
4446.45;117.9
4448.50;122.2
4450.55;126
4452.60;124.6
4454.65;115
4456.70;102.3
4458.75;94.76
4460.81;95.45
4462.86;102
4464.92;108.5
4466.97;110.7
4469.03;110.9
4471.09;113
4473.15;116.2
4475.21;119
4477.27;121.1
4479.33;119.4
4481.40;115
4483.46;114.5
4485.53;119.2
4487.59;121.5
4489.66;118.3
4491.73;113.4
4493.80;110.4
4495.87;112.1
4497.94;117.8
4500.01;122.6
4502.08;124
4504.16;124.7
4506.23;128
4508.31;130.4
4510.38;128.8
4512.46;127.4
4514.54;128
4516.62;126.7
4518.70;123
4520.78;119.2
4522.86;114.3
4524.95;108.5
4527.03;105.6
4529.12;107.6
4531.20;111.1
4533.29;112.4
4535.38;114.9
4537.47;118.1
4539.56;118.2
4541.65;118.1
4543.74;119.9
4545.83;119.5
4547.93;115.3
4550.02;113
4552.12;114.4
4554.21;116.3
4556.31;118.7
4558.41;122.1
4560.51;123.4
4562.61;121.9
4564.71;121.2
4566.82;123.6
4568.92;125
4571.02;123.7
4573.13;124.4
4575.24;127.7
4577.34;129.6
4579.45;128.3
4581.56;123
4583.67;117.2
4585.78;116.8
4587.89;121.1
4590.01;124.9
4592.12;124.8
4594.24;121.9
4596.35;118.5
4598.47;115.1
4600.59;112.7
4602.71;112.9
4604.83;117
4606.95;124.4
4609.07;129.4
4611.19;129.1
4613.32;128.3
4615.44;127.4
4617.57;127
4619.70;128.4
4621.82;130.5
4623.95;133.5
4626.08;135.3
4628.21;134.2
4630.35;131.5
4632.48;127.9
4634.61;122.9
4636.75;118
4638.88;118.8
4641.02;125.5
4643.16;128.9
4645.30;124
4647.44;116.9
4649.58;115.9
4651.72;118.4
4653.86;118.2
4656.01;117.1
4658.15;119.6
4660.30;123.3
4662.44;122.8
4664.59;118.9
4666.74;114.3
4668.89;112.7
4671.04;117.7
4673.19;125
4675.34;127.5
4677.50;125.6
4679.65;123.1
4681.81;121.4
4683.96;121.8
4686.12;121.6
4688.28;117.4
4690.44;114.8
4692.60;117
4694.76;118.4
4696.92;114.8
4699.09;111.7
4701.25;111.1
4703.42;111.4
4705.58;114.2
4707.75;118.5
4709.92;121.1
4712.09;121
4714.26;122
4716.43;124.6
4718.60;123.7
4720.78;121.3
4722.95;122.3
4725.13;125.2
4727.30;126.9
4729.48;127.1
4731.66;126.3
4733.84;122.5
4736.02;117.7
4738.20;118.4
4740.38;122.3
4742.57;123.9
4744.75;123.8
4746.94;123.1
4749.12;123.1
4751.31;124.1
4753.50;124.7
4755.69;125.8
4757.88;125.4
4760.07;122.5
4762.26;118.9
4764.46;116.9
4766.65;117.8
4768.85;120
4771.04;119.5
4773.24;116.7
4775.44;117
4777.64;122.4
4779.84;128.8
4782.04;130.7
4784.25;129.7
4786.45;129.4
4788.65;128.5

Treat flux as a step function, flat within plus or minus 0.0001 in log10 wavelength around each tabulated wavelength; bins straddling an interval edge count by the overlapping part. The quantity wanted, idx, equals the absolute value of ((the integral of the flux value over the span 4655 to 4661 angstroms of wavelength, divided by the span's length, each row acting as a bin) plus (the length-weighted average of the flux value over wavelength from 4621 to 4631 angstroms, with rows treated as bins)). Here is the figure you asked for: 253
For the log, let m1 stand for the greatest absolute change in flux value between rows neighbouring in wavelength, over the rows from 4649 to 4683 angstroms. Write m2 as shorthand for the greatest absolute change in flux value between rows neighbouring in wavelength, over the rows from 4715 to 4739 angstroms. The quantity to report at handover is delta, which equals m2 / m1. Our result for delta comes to 0.7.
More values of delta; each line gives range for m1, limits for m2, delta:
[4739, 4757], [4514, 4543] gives 3.6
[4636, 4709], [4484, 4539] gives 0.8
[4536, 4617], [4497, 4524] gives 0.7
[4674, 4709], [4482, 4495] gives 1.1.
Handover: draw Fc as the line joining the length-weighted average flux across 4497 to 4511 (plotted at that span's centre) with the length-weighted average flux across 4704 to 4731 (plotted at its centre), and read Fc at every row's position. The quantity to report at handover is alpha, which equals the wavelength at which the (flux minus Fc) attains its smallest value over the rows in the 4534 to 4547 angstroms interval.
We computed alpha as 4535.38 angstroms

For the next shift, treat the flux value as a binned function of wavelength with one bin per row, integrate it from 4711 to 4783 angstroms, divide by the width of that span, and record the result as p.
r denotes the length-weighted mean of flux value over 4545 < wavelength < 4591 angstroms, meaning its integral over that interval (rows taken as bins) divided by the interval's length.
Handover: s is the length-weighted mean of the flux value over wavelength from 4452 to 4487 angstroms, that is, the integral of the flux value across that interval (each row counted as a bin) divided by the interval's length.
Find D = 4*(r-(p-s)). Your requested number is 443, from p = 123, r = 121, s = 112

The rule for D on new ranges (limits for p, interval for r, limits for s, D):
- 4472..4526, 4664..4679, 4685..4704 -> 463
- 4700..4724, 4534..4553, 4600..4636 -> 497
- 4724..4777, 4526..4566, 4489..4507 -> 453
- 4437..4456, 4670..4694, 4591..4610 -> 504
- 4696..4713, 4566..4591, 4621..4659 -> 531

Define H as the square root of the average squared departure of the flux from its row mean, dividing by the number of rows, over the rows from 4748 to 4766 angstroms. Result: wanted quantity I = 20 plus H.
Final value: 23.0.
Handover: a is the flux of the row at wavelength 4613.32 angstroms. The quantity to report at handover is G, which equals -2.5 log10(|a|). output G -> -5.271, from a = 128.3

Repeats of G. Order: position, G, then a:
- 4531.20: -5.114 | 111.1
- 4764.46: -5.170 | 116.9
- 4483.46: -5.147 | 114.5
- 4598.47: -5.153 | 115.1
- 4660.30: -5.227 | 123.3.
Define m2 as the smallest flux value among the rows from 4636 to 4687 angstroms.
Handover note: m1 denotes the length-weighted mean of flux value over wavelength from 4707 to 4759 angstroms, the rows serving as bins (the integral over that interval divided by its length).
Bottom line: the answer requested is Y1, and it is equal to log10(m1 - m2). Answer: 1.02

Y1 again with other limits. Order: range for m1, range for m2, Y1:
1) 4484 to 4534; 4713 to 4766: 0.31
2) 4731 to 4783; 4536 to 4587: 0.96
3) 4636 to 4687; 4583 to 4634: 0.90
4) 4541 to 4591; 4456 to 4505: 1.42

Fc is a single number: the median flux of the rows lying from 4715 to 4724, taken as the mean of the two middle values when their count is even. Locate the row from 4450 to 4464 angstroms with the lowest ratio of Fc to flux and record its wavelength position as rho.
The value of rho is 4450.55 angstroms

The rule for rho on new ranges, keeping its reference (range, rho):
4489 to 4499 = 4489.66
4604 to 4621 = 4609.07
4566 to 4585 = 4577.34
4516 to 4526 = 4516.62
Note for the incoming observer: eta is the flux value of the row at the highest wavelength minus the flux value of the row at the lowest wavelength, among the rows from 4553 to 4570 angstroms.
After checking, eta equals 9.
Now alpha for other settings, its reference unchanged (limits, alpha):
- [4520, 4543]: 4527.03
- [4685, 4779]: 4701.25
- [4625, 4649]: 4647.44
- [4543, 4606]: 4550.02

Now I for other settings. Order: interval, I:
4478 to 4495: 23.5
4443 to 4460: 30.3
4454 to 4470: 27.0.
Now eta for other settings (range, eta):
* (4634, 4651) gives -7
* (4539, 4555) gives -2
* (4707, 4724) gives 4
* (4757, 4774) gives -9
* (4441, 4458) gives -5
